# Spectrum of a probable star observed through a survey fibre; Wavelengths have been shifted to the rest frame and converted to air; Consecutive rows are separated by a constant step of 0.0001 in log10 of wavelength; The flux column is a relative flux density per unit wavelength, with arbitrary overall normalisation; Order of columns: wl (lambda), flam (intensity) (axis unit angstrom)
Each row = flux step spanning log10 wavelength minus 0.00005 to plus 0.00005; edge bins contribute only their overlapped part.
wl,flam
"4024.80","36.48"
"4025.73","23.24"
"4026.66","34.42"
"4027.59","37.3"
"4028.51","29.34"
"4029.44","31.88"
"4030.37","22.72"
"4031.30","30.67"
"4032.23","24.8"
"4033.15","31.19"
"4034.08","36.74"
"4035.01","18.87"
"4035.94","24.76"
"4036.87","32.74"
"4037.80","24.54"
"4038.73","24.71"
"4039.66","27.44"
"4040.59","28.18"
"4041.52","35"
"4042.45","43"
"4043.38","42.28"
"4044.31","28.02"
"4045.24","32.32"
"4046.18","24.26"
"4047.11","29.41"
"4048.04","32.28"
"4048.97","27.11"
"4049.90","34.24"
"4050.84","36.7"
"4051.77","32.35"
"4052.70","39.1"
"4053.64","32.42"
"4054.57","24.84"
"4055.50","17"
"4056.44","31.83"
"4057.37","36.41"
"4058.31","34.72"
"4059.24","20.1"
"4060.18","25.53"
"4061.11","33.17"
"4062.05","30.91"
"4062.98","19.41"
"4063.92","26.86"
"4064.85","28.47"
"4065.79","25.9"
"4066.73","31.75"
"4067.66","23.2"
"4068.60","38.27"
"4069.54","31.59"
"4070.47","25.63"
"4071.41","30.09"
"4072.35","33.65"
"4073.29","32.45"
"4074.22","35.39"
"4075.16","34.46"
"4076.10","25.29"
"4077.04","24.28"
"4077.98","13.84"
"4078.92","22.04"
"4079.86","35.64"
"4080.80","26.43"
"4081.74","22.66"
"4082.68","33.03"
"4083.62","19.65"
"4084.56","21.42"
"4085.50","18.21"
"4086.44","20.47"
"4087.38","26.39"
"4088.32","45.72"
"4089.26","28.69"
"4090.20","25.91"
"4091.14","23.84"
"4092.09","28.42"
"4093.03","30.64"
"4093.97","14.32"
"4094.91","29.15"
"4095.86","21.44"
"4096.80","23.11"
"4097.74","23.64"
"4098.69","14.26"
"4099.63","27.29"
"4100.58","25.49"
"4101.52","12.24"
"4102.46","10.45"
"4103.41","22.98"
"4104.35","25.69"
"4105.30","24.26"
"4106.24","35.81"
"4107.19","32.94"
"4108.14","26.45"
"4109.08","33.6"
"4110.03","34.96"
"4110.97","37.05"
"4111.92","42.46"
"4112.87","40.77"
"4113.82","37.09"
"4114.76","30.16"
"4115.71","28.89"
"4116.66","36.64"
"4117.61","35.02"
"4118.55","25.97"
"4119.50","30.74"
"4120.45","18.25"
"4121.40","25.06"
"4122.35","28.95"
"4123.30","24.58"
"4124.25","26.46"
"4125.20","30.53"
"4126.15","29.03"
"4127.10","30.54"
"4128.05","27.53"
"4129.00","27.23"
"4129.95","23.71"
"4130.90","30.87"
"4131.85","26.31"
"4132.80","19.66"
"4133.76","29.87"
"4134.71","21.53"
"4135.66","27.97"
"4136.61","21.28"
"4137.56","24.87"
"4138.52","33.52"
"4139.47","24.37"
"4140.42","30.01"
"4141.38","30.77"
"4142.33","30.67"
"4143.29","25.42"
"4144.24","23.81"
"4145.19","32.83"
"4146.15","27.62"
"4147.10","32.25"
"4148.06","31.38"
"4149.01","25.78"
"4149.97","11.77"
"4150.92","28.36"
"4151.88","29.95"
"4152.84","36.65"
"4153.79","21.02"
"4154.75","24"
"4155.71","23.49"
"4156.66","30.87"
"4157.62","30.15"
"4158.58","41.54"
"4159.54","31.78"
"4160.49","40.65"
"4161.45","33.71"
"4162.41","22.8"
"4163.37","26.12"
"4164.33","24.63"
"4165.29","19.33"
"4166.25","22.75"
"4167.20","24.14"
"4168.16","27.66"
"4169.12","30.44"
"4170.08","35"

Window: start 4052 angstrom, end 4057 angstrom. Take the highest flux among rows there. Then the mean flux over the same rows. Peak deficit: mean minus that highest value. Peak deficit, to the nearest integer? -10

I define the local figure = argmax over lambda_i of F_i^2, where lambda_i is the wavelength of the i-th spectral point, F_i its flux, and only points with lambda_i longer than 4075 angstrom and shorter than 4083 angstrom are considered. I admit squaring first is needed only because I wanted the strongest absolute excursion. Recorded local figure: 4079.86 angstrom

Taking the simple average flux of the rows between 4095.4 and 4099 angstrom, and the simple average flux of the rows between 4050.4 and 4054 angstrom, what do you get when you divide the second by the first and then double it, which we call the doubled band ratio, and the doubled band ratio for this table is 3.4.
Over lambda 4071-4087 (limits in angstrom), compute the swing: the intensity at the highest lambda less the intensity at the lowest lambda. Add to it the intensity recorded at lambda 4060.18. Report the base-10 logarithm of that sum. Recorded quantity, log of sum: 1.20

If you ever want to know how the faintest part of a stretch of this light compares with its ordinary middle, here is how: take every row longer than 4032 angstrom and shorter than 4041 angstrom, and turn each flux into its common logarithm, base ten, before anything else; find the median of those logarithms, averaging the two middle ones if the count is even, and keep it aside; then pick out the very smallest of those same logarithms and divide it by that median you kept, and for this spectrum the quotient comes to 0.90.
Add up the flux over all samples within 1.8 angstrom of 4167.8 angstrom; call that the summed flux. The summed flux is 105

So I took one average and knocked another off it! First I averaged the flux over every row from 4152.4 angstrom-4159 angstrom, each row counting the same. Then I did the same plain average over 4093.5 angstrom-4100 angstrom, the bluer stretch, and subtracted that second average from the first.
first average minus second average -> 8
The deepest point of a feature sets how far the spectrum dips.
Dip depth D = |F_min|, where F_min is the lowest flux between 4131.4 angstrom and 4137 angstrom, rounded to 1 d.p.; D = 19.7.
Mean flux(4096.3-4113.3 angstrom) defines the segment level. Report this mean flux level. 27.4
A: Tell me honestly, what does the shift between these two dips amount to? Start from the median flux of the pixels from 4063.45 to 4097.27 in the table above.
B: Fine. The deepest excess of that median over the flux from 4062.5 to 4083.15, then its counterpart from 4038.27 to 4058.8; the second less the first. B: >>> -3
